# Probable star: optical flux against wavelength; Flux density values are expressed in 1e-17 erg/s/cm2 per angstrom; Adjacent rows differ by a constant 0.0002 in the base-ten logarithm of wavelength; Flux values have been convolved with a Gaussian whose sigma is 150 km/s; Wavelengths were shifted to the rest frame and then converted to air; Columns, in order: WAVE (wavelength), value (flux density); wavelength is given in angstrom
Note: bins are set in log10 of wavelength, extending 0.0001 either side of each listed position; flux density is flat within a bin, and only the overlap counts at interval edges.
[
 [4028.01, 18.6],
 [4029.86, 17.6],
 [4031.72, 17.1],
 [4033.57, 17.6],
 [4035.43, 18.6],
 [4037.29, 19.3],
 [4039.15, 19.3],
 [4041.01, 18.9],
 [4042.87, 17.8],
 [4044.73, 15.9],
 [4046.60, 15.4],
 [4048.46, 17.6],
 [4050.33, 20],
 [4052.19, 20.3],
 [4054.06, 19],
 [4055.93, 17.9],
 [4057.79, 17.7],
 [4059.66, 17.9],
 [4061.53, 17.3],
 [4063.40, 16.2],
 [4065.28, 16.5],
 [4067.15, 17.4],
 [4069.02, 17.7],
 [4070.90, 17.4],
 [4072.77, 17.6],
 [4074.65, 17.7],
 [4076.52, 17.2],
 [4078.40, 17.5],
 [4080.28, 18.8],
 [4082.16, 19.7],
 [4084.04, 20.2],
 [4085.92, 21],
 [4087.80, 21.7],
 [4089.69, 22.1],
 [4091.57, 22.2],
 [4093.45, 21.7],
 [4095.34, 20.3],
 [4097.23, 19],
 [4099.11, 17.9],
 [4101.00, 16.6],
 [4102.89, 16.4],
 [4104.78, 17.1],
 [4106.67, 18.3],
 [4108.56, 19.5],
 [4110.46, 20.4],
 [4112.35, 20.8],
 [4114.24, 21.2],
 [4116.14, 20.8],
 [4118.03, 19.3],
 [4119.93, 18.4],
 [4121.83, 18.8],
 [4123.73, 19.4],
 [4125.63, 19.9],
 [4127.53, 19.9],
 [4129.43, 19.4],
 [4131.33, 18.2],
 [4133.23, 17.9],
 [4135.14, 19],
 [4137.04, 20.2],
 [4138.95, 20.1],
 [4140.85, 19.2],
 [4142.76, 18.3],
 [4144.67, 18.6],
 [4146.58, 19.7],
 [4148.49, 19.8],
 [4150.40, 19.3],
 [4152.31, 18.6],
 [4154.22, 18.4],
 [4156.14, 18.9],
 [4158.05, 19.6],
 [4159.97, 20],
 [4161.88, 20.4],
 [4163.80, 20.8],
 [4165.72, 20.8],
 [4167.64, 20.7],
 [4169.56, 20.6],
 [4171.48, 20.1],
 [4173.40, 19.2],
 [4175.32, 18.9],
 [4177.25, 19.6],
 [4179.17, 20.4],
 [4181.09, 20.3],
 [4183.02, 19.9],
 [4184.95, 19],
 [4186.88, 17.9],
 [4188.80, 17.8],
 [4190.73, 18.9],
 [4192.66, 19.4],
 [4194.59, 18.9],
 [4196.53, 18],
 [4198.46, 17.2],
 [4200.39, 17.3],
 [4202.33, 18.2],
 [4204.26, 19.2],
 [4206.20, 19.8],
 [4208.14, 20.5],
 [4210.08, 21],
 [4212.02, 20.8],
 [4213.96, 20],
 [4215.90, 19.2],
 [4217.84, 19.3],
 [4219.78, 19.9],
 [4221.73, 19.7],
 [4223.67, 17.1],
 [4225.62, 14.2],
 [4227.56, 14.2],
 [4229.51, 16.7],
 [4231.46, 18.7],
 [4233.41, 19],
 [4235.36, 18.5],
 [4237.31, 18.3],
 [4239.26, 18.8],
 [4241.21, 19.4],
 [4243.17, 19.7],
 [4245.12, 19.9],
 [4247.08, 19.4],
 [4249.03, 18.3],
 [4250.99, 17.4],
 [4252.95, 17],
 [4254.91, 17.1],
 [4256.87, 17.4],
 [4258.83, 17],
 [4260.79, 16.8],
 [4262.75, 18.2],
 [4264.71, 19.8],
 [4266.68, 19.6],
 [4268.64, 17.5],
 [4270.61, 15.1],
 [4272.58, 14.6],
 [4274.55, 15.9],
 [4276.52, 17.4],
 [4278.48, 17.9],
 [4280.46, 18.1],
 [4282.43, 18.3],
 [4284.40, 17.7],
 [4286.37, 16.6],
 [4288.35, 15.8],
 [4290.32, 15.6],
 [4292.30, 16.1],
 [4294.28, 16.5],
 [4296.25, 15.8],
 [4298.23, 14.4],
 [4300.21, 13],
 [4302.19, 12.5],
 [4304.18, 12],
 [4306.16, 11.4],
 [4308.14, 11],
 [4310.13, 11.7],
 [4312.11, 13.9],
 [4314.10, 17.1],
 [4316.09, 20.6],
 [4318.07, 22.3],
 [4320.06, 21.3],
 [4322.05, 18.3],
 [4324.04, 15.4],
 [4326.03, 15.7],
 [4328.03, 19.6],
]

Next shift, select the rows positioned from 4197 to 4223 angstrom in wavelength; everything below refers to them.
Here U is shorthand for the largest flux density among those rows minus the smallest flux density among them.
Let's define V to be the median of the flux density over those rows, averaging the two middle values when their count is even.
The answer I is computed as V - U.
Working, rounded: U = 3.8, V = 19.7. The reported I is 15.9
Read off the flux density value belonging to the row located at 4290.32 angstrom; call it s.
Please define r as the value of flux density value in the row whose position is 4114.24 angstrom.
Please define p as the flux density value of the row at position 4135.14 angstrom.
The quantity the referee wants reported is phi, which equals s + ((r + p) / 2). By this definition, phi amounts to 35.7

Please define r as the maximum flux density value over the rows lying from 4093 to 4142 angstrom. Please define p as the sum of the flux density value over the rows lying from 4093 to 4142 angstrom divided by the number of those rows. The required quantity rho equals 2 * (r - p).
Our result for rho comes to 5.0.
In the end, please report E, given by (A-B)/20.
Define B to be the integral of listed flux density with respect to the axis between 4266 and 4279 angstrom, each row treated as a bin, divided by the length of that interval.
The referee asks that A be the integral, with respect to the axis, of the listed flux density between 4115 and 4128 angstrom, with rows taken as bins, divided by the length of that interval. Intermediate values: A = 19.5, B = 16.8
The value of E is 0.14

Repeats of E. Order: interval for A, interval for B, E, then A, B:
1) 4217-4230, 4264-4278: 0.01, 17.3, 17.1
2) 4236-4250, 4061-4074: 0.10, 19.1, 17.2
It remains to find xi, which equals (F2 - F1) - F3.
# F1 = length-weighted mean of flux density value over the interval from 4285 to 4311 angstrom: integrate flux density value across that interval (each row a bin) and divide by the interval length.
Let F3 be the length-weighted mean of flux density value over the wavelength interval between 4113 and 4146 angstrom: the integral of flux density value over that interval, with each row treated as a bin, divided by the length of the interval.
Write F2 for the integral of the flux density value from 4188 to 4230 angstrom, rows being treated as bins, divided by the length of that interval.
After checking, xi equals -14.9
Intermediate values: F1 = 14.1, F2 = 18.5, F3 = 19.3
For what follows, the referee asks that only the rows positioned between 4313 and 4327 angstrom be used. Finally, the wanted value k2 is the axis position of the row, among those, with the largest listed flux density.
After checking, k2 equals 4318.07 angstrom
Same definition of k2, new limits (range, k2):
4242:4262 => 4245.12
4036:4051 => 4050.33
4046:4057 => 4052.19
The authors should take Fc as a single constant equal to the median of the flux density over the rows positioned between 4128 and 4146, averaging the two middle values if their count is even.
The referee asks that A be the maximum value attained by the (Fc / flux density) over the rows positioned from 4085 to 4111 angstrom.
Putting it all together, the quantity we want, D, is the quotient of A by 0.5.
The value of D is 2.32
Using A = 1.16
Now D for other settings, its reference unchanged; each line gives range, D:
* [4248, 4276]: 2.60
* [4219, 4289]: 2.68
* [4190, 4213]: 2.21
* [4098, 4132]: 2.32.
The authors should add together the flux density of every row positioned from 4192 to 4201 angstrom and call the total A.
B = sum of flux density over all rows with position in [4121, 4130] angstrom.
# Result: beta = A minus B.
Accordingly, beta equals -6.6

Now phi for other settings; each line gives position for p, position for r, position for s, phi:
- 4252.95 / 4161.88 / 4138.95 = 38.8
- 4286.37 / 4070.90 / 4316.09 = 37.6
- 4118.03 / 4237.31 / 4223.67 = 35.9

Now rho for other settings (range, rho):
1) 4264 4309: 8.1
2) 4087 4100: 3.0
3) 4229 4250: 2.2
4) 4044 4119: 6.9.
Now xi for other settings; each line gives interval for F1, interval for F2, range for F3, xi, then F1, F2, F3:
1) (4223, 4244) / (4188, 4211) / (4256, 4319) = -15.0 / 17.7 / 18.8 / 16.2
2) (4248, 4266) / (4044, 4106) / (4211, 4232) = -17.4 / 17.7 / 18.5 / 18.2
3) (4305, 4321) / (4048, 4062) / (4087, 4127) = -17.2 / 16.1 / 18.5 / 19.6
